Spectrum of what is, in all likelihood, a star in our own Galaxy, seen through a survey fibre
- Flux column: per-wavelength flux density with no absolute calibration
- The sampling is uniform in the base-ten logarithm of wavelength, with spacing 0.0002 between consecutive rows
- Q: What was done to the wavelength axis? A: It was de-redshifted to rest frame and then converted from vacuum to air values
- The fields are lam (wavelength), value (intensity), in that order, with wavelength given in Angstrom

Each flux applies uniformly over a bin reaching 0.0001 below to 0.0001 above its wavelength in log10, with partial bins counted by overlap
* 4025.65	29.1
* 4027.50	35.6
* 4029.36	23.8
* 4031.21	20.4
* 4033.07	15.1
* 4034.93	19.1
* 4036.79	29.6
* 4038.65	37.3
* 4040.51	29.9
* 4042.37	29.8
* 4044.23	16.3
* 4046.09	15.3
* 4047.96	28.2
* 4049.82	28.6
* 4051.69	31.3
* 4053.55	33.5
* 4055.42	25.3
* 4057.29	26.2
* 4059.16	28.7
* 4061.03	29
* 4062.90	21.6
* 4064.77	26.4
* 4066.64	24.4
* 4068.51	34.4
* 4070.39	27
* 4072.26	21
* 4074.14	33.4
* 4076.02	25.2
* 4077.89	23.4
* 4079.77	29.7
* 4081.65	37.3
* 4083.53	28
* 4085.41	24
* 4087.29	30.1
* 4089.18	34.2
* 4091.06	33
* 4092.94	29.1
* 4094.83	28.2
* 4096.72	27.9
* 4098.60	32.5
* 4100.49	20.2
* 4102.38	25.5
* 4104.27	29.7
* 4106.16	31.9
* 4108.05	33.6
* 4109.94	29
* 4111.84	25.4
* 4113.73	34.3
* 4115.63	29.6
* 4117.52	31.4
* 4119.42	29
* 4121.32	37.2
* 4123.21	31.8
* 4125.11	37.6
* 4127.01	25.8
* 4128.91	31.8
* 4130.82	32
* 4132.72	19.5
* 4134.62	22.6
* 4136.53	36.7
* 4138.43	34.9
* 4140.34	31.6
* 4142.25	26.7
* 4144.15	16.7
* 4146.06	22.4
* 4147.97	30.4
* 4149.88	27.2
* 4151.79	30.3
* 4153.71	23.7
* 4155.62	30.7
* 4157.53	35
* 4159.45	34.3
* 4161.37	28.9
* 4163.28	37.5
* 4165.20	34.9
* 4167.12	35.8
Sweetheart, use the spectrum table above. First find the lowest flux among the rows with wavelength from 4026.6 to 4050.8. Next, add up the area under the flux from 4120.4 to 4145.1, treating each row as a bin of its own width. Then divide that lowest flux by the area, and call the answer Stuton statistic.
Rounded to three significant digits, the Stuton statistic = 0.0206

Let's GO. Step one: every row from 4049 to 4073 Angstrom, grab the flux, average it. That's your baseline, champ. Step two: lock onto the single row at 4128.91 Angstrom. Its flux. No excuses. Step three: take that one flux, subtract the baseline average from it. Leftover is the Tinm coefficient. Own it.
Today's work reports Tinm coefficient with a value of 4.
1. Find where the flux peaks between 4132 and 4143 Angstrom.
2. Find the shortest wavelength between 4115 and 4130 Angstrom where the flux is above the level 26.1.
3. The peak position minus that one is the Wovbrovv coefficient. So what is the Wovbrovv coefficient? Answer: 20.9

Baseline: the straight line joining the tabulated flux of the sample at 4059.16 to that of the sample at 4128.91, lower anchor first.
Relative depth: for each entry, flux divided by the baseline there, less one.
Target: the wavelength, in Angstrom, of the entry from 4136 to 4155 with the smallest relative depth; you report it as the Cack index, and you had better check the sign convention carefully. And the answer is 4144.15 Angstrom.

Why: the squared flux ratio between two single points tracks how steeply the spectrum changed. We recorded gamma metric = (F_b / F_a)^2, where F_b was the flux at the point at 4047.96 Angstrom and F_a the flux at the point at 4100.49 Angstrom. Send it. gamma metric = 1.9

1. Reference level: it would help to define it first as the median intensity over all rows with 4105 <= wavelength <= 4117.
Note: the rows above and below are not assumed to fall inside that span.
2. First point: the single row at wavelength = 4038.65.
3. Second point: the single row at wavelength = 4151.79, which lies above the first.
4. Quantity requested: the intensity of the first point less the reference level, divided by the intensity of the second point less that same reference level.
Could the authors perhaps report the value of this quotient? -14.6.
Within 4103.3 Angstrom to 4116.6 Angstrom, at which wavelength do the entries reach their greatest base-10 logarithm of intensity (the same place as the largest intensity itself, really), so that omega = 4113.73 Angstrom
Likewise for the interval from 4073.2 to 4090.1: 4081.65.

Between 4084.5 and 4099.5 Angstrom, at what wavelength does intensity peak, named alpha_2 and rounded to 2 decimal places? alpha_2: 4089.18 Angstrom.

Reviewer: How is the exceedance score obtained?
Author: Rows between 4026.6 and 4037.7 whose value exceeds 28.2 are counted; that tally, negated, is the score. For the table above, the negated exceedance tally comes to -2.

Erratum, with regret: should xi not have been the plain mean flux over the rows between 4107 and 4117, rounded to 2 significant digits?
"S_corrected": 30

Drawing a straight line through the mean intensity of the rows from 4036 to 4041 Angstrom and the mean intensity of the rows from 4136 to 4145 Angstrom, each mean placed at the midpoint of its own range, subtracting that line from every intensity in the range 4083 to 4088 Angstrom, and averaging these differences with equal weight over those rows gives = -4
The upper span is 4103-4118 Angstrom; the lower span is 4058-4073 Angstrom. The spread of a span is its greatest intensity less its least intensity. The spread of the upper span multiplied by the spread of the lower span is 119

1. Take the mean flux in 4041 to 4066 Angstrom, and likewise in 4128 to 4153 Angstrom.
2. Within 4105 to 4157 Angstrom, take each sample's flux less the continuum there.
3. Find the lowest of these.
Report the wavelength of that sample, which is 4144.15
